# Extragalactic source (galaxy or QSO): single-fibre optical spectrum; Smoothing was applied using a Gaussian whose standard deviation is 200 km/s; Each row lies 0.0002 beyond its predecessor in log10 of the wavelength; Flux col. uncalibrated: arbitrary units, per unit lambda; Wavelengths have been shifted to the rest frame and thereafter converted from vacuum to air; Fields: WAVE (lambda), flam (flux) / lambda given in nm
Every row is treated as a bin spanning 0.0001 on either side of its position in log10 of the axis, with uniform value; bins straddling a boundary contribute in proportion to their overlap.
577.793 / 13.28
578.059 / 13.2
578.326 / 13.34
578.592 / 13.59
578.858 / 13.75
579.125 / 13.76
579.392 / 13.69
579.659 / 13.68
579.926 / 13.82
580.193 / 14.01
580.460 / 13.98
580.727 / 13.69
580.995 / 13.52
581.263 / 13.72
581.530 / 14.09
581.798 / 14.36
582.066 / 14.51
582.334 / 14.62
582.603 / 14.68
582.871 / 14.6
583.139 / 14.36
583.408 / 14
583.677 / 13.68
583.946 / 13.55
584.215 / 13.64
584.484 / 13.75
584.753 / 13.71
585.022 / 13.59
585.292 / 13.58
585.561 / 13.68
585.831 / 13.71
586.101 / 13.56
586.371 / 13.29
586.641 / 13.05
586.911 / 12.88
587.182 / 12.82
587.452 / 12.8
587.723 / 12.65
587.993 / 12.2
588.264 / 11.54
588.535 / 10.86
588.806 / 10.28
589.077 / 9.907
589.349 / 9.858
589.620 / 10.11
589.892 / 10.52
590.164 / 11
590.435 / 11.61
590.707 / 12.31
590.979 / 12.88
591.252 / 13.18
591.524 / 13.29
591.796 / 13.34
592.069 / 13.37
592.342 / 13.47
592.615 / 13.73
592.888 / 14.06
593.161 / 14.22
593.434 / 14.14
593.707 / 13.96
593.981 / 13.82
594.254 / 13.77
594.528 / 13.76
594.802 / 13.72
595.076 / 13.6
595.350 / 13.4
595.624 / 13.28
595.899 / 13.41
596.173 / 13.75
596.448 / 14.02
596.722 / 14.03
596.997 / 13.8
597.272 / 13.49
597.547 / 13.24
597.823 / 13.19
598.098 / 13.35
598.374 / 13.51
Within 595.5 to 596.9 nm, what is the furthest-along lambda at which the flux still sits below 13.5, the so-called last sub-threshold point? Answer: 595.899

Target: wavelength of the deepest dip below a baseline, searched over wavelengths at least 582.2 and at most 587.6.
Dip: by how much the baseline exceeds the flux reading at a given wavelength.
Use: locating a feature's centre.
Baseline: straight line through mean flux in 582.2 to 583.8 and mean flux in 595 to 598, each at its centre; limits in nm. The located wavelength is 587.452 nm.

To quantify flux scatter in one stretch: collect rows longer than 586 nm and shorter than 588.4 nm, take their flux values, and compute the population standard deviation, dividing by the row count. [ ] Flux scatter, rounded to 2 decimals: 0.56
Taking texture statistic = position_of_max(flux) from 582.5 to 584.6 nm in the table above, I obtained 582.603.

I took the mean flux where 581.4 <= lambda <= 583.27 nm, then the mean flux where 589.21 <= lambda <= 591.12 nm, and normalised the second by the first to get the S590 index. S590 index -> 0.77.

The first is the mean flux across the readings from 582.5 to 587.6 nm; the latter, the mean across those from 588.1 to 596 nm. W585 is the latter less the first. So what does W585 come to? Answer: -1.0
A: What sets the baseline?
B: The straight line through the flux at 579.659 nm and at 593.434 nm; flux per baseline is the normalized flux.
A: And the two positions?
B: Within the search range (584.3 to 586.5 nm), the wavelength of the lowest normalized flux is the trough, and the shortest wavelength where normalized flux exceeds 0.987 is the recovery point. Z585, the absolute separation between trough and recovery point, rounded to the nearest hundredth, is 1.89 nm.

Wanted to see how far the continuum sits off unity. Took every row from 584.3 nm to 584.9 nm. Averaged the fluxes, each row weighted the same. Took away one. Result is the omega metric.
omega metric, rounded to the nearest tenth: 12.7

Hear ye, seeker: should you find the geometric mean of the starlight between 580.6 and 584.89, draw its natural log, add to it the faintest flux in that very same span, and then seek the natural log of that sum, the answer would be 2.78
